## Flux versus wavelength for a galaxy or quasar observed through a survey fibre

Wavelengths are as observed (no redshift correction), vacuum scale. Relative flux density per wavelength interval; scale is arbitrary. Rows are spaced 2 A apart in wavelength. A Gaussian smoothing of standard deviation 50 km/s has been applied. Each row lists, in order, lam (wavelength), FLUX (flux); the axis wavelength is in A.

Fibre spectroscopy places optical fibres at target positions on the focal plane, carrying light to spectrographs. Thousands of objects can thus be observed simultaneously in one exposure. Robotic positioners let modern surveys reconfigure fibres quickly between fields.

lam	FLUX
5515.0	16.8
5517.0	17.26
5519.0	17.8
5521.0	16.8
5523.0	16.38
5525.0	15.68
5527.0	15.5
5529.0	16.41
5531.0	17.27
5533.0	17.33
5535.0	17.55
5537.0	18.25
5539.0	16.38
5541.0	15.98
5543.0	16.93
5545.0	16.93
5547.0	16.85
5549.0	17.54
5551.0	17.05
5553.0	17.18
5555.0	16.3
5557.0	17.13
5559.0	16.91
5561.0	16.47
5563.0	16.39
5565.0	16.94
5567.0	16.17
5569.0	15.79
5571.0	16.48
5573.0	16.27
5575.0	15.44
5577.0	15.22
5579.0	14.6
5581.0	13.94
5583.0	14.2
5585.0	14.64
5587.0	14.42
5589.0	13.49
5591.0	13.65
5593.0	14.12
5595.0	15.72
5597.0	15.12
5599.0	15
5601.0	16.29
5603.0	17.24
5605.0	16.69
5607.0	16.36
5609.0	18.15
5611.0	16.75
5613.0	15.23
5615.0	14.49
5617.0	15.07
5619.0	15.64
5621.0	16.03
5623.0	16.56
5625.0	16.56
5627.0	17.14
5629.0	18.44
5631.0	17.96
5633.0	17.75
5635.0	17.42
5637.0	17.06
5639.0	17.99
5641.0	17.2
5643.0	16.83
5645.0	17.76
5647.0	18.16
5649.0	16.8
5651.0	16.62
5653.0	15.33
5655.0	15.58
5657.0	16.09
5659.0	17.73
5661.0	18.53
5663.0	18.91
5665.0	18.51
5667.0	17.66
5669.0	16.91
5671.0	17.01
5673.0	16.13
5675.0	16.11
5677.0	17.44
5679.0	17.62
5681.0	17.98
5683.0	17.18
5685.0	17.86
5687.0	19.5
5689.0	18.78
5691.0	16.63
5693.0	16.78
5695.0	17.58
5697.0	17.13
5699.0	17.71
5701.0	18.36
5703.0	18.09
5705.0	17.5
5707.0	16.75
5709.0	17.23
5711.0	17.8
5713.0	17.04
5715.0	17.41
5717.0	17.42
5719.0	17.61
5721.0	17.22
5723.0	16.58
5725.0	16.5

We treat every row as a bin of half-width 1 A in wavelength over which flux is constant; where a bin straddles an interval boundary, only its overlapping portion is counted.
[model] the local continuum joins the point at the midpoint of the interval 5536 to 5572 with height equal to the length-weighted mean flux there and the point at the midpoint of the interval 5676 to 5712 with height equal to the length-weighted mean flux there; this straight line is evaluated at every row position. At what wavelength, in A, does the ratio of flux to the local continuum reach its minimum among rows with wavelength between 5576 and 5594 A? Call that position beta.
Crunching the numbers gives 5589.0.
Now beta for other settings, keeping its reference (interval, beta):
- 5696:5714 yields 5707.0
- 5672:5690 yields 5675.0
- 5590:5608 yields 5591.0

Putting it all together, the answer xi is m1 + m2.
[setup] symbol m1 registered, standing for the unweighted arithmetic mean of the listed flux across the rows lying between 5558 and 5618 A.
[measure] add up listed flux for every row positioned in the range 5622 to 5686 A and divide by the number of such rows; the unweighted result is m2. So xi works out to 32.9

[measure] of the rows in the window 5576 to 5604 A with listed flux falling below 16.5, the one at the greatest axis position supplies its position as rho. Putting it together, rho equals 5601.0 A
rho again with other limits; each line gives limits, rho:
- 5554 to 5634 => 5621.0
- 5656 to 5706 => 5675.0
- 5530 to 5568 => 5567.0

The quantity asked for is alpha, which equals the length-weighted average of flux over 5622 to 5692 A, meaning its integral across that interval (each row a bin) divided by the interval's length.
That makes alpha 17.4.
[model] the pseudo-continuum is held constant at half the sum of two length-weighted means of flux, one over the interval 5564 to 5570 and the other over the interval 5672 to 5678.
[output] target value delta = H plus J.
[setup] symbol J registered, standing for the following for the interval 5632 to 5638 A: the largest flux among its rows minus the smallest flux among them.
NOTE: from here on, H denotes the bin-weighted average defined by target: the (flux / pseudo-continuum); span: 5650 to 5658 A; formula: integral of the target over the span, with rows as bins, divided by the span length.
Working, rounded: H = 0.97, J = 0.69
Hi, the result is 1.66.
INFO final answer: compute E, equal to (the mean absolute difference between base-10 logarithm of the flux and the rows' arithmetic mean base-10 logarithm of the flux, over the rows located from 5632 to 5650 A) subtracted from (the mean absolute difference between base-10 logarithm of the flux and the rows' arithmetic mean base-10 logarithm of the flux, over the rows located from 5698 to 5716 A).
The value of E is -0.001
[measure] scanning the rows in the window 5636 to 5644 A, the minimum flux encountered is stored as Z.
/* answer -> 16.83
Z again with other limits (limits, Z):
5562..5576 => 15.44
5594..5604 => 15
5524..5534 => 15.5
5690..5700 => 16.63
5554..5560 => 16.3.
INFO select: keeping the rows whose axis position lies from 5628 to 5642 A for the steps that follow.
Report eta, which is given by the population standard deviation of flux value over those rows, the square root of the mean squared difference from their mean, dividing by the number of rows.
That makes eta 0.5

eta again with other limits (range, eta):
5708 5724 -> 0.3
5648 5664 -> 1.2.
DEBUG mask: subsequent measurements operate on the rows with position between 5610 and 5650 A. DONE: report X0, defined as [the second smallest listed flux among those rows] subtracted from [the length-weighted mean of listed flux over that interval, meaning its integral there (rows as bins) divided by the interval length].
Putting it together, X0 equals 1.8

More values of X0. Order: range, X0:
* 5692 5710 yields 0.7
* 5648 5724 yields 1.8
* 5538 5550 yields 0.4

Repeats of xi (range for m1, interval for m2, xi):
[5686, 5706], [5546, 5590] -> 33.7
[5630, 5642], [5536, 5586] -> 33.8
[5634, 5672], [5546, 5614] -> 33.1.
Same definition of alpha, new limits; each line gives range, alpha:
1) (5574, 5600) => 14.6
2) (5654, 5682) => 17.3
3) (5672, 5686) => 17.2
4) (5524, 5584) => 16.4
